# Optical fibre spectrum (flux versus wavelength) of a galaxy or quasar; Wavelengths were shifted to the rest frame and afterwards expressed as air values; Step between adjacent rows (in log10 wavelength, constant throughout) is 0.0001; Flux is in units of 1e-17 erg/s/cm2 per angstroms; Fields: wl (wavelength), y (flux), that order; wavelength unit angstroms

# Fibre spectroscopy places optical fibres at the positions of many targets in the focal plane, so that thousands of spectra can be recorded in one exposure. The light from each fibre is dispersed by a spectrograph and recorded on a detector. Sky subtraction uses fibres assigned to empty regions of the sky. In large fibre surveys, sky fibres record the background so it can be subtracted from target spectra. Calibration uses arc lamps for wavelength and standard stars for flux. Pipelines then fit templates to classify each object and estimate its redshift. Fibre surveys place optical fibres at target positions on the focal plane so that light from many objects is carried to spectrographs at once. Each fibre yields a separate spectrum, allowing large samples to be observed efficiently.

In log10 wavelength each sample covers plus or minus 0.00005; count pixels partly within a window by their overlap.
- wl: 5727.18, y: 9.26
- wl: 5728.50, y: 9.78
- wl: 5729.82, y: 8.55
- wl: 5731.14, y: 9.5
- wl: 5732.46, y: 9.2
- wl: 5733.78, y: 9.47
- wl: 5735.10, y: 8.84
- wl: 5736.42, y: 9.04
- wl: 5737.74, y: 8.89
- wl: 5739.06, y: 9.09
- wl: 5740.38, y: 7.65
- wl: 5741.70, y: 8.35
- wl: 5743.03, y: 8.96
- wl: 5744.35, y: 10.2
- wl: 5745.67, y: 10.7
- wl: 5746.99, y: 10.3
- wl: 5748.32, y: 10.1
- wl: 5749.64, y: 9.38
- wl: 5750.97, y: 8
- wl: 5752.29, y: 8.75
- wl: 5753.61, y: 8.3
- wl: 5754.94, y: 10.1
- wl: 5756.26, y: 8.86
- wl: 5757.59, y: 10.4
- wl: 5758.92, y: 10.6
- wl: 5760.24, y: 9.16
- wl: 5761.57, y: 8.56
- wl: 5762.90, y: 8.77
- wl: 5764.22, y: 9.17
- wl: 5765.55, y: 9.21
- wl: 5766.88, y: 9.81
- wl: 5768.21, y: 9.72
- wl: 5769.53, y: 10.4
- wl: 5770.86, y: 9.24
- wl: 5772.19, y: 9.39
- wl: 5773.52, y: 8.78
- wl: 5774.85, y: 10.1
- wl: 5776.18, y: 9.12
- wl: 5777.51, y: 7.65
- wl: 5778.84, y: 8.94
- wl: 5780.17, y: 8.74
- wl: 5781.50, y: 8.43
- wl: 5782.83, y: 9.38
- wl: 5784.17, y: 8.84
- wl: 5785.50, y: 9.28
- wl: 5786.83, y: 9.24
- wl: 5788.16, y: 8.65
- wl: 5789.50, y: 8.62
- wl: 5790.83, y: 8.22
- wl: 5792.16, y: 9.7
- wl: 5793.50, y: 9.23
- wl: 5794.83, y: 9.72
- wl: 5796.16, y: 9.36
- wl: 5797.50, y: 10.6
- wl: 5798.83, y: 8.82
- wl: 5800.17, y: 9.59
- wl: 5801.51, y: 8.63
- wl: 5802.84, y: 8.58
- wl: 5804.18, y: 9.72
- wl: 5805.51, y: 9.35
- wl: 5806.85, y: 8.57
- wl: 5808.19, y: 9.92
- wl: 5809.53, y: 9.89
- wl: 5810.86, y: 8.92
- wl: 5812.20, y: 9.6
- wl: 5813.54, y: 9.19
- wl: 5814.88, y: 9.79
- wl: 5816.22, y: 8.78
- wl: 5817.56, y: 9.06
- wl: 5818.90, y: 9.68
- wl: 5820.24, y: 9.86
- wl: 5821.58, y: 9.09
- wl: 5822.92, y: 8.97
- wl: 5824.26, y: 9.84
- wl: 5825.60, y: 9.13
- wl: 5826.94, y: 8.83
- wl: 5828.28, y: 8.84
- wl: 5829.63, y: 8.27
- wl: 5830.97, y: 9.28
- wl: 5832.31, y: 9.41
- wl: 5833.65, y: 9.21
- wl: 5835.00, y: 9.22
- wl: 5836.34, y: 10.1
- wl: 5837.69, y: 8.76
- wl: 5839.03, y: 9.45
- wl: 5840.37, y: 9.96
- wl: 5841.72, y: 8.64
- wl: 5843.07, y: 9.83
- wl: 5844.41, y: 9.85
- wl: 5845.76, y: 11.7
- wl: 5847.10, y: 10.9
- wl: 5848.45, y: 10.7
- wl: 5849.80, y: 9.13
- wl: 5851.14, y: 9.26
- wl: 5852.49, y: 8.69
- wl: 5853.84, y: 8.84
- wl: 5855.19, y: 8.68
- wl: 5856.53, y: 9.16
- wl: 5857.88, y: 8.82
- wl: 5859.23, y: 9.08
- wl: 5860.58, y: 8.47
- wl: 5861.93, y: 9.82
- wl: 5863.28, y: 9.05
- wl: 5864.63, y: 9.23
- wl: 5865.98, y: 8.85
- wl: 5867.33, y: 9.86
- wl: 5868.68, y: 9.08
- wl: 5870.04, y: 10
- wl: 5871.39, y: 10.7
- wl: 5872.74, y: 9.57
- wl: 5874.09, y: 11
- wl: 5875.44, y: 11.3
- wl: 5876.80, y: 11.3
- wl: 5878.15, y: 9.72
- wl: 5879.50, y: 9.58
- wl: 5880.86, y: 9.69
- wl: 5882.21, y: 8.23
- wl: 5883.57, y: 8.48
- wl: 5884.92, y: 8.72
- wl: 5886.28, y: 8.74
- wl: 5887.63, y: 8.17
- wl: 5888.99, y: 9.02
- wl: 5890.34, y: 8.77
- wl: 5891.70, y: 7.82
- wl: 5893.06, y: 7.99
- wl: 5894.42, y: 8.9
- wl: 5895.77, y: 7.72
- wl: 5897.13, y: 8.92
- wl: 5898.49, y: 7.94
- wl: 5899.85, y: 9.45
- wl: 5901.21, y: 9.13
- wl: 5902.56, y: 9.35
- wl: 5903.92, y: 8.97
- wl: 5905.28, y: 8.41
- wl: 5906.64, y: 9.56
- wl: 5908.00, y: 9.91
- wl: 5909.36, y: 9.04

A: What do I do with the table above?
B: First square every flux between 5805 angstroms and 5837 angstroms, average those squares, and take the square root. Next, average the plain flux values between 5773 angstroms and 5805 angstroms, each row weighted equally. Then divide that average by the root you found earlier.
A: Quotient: 0.977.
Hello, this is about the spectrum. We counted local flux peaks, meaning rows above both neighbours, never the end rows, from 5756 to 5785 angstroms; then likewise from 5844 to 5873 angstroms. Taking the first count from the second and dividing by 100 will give 0.020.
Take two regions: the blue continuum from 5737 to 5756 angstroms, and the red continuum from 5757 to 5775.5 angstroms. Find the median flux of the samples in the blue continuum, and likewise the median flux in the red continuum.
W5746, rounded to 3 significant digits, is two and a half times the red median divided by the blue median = 2.58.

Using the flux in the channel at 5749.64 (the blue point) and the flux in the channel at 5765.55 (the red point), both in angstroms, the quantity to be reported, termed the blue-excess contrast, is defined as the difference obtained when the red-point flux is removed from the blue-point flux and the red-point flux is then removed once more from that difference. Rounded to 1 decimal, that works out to -9.0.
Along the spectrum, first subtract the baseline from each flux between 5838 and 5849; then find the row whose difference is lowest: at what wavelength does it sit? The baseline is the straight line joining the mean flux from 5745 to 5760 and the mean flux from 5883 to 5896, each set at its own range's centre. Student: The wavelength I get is 5841.72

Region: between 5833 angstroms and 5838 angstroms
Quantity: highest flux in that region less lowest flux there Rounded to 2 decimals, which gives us 1.34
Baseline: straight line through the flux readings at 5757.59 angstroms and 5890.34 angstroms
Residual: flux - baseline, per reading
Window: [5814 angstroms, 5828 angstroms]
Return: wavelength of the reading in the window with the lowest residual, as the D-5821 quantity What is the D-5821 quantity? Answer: 5816.22 angstroms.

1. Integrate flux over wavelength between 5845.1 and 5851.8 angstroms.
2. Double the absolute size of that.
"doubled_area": 139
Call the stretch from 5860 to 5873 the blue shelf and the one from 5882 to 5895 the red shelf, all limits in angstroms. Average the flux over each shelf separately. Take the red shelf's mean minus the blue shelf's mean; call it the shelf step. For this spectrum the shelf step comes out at -0.98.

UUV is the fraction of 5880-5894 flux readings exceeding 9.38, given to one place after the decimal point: 0.1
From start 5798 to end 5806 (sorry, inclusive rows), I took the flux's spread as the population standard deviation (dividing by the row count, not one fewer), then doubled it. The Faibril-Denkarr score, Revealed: 0.91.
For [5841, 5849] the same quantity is 1.94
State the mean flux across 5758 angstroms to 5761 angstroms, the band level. 9.9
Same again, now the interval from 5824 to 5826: 9.5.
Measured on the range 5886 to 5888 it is 8.5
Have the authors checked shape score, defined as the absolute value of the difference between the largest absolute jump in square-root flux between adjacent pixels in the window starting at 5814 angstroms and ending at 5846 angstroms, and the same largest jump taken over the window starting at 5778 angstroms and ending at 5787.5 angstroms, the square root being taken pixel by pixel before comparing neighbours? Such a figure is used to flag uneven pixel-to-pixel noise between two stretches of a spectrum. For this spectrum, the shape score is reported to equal 0.12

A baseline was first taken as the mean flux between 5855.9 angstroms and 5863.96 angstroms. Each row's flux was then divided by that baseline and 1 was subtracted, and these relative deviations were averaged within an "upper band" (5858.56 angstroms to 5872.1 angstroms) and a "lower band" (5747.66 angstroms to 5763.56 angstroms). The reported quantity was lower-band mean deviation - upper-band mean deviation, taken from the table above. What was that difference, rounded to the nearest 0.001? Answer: -0.018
